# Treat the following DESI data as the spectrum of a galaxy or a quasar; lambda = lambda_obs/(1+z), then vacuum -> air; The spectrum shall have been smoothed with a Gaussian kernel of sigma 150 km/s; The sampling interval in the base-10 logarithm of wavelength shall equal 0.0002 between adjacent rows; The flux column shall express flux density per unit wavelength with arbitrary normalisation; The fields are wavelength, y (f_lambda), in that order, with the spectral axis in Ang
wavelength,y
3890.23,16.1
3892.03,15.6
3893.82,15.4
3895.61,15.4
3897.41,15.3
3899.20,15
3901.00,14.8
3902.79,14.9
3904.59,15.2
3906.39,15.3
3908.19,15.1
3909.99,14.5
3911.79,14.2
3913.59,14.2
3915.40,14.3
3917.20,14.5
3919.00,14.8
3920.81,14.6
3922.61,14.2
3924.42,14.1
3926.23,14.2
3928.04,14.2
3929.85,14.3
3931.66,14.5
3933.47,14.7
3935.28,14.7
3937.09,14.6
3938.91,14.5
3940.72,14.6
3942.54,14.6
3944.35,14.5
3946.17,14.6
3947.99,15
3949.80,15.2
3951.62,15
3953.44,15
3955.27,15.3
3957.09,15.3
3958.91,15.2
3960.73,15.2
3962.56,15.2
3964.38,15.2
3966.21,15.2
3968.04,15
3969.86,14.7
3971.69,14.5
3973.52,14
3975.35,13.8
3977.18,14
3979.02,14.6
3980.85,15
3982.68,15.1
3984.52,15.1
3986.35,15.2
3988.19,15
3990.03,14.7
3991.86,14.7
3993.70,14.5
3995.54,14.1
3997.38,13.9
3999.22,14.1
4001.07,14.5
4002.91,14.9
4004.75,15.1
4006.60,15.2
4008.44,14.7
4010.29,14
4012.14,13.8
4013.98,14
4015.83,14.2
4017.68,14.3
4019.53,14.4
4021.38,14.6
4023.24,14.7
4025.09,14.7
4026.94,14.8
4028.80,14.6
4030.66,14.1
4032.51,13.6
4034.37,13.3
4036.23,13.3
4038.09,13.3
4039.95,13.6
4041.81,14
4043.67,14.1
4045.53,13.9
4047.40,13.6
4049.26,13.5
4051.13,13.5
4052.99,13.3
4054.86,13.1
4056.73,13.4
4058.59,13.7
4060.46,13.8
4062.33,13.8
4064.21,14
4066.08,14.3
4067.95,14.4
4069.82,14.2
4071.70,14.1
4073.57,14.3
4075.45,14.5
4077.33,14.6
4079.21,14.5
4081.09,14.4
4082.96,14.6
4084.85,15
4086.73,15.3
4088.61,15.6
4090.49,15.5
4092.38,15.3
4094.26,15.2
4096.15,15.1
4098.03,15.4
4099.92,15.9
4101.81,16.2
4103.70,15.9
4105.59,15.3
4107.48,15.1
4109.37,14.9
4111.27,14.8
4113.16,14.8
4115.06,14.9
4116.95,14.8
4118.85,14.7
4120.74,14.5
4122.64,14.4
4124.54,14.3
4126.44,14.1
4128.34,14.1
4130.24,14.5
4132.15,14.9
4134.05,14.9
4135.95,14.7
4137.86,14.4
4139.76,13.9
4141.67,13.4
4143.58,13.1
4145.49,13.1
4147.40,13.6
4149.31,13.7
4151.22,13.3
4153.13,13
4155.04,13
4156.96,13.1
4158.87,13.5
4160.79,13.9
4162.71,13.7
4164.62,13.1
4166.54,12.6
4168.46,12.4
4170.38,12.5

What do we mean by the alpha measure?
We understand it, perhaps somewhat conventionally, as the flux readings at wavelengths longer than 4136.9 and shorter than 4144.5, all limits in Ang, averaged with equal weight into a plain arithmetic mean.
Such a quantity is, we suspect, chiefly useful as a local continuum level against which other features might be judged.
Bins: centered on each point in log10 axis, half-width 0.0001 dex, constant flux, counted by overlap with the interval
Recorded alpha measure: 13.70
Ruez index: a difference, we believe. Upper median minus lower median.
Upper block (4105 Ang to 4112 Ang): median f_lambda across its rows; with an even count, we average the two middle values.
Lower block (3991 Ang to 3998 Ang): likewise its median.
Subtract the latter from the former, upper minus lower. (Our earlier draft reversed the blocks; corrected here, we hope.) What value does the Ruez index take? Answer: 0.7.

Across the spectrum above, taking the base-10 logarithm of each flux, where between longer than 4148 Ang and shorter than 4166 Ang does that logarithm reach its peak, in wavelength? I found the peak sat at 4160.79 Ang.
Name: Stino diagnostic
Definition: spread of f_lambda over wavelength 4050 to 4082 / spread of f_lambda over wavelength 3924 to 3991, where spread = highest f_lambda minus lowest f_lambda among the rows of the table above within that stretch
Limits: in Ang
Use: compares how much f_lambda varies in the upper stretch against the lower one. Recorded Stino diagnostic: 1.0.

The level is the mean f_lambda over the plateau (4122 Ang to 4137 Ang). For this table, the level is 14.49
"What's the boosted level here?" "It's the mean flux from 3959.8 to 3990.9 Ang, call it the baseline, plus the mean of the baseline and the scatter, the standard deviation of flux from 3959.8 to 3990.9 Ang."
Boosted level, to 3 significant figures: 22.4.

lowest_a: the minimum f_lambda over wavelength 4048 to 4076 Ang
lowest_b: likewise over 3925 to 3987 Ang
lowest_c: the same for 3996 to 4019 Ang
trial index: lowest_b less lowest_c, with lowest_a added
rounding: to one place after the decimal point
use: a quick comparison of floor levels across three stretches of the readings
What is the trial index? 13.1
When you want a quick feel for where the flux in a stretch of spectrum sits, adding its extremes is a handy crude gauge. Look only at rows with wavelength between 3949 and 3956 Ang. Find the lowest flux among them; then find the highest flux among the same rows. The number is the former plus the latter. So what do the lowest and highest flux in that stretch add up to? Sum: 30.3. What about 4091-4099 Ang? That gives 30.5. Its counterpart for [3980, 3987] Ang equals 30.2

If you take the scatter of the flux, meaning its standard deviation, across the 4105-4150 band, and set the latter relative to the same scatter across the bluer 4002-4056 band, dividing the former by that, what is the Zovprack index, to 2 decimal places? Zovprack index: 1.03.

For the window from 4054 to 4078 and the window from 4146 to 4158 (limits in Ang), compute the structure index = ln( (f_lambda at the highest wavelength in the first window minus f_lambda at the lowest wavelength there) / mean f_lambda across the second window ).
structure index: -2.2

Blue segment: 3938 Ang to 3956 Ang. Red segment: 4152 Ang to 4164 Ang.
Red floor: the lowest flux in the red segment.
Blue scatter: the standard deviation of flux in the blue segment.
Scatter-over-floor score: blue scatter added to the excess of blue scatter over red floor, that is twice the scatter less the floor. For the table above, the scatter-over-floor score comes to -12.4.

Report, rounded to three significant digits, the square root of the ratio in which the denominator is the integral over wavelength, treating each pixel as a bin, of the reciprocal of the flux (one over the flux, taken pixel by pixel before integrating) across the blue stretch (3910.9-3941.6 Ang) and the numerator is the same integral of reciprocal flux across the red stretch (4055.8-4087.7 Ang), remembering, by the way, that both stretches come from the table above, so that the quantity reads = 1.02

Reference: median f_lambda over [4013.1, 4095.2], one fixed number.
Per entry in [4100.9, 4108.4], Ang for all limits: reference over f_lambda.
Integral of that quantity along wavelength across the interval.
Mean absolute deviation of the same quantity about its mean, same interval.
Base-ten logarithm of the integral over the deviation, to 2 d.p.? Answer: 2.44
